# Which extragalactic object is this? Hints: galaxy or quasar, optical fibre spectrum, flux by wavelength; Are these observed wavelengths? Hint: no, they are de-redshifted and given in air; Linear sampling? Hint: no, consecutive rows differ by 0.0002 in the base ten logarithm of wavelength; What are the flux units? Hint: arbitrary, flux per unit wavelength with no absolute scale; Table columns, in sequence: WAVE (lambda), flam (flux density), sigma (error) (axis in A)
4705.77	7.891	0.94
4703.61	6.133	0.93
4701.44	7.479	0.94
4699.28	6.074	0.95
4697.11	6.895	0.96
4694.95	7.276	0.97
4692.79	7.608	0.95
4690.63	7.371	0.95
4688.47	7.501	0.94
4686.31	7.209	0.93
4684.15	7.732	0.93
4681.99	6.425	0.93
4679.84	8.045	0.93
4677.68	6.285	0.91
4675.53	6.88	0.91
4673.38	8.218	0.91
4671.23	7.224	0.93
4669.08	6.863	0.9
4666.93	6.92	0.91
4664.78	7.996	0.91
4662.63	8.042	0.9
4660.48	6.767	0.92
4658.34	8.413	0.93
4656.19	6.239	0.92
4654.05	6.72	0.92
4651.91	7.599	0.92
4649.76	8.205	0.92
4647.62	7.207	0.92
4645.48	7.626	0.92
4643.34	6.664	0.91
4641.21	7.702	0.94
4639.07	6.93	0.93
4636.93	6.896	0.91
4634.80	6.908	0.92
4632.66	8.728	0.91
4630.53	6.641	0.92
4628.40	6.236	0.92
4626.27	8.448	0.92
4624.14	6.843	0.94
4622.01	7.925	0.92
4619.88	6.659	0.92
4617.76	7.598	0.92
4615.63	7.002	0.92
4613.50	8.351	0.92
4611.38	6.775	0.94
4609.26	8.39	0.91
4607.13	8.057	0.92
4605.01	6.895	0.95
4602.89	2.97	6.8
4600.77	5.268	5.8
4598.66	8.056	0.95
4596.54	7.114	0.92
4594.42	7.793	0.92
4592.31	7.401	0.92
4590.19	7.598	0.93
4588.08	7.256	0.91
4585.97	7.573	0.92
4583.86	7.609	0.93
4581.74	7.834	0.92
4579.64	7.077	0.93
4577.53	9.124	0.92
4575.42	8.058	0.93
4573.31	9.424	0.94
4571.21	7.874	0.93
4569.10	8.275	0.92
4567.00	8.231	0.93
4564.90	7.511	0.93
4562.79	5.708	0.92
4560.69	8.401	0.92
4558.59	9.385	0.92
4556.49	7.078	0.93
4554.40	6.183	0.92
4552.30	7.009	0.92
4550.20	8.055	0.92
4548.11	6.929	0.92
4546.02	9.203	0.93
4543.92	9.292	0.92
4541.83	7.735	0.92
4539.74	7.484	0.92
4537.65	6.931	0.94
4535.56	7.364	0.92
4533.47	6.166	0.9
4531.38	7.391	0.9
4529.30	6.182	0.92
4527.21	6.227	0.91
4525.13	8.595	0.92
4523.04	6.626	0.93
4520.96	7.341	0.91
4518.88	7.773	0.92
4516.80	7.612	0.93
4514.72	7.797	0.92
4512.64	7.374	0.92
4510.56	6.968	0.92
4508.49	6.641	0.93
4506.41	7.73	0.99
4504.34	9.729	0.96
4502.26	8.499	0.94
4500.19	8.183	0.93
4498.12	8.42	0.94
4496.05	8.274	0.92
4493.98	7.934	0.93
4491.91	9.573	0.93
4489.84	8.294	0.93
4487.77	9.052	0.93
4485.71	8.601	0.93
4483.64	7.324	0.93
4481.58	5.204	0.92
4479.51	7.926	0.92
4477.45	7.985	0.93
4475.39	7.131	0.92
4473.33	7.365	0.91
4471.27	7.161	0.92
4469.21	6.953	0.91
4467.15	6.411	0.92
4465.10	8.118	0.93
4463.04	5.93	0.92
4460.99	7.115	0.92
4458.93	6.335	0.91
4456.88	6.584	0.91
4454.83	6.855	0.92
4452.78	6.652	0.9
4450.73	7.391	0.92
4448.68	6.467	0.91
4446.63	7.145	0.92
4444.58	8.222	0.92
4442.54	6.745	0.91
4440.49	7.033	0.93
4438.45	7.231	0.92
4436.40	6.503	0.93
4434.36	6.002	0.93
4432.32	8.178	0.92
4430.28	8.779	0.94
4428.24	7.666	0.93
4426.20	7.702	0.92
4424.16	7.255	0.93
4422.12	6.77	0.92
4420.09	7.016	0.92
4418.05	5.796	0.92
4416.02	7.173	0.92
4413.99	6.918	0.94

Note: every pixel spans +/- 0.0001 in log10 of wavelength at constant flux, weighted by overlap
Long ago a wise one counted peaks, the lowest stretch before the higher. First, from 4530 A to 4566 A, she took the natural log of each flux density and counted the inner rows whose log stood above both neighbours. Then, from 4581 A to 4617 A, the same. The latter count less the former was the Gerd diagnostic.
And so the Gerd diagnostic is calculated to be 1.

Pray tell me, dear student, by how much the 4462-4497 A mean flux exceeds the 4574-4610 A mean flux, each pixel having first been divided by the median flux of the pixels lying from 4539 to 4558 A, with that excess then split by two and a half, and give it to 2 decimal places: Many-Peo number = 0.02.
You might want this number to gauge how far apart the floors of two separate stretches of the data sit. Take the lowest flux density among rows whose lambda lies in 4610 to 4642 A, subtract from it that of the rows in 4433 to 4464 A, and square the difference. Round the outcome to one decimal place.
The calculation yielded 0.1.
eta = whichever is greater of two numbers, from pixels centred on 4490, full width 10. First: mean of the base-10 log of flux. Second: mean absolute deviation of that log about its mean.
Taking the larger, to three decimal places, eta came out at 0.938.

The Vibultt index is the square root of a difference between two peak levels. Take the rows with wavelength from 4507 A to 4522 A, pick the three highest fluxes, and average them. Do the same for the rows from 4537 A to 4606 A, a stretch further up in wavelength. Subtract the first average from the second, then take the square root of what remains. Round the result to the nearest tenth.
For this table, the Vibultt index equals 1.3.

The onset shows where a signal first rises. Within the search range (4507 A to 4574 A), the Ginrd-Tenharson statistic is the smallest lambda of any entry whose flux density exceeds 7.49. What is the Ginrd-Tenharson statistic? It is 4514.72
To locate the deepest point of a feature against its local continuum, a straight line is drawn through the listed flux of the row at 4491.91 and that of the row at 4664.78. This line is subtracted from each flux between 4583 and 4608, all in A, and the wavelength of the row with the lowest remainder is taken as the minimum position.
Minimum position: 4602.89 A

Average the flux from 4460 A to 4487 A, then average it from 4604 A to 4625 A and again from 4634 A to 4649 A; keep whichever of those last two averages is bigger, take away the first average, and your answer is 0.3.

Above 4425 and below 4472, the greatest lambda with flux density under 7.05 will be 4469.21 A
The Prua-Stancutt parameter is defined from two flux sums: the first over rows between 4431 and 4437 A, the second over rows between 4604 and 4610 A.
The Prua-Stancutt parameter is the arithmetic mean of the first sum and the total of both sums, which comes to 32.4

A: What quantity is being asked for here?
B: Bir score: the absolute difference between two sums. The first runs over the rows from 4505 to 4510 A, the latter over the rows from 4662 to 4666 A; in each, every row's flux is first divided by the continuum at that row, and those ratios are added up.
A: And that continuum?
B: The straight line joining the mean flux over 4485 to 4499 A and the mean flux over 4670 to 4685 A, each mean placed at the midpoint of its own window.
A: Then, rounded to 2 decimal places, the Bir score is 0.49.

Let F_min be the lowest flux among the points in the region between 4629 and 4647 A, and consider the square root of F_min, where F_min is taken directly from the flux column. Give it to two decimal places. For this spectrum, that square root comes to 2.58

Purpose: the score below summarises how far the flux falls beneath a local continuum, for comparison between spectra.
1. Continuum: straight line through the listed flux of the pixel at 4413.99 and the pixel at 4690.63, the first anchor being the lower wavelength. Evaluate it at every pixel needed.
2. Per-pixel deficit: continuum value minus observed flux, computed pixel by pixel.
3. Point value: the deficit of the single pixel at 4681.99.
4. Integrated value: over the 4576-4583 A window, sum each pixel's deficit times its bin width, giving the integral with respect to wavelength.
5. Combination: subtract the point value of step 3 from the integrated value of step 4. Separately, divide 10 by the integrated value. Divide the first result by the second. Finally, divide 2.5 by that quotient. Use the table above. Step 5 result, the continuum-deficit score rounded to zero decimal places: 1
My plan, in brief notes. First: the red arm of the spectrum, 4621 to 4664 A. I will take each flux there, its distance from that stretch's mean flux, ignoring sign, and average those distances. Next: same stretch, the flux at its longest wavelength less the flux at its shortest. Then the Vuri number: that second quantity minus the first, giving -0.5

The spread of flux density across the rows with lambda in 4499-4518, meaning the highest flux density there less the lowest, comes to 3.1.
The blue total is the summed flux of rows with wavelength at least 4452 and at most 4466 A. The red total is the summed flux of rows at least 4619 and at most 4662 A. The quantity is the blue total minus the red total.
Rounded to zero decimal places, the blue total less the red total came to -98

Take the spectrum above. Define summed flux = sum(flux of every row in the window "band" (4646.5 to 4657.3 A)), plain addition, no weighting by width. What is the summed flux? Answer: 36.0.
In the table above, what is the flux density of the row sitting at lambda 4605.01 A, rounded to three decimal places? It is 6.895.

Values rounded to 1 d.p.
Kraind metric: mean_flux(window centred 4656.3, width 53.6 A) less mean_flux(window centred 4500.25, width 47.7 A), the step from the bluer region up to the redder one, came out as -0.6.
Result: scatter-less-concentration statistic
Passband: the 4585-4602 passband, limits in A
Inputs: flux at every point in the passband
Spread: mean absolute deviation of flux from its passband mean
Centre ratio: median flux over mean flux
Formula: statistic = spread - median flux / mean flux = -0.50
